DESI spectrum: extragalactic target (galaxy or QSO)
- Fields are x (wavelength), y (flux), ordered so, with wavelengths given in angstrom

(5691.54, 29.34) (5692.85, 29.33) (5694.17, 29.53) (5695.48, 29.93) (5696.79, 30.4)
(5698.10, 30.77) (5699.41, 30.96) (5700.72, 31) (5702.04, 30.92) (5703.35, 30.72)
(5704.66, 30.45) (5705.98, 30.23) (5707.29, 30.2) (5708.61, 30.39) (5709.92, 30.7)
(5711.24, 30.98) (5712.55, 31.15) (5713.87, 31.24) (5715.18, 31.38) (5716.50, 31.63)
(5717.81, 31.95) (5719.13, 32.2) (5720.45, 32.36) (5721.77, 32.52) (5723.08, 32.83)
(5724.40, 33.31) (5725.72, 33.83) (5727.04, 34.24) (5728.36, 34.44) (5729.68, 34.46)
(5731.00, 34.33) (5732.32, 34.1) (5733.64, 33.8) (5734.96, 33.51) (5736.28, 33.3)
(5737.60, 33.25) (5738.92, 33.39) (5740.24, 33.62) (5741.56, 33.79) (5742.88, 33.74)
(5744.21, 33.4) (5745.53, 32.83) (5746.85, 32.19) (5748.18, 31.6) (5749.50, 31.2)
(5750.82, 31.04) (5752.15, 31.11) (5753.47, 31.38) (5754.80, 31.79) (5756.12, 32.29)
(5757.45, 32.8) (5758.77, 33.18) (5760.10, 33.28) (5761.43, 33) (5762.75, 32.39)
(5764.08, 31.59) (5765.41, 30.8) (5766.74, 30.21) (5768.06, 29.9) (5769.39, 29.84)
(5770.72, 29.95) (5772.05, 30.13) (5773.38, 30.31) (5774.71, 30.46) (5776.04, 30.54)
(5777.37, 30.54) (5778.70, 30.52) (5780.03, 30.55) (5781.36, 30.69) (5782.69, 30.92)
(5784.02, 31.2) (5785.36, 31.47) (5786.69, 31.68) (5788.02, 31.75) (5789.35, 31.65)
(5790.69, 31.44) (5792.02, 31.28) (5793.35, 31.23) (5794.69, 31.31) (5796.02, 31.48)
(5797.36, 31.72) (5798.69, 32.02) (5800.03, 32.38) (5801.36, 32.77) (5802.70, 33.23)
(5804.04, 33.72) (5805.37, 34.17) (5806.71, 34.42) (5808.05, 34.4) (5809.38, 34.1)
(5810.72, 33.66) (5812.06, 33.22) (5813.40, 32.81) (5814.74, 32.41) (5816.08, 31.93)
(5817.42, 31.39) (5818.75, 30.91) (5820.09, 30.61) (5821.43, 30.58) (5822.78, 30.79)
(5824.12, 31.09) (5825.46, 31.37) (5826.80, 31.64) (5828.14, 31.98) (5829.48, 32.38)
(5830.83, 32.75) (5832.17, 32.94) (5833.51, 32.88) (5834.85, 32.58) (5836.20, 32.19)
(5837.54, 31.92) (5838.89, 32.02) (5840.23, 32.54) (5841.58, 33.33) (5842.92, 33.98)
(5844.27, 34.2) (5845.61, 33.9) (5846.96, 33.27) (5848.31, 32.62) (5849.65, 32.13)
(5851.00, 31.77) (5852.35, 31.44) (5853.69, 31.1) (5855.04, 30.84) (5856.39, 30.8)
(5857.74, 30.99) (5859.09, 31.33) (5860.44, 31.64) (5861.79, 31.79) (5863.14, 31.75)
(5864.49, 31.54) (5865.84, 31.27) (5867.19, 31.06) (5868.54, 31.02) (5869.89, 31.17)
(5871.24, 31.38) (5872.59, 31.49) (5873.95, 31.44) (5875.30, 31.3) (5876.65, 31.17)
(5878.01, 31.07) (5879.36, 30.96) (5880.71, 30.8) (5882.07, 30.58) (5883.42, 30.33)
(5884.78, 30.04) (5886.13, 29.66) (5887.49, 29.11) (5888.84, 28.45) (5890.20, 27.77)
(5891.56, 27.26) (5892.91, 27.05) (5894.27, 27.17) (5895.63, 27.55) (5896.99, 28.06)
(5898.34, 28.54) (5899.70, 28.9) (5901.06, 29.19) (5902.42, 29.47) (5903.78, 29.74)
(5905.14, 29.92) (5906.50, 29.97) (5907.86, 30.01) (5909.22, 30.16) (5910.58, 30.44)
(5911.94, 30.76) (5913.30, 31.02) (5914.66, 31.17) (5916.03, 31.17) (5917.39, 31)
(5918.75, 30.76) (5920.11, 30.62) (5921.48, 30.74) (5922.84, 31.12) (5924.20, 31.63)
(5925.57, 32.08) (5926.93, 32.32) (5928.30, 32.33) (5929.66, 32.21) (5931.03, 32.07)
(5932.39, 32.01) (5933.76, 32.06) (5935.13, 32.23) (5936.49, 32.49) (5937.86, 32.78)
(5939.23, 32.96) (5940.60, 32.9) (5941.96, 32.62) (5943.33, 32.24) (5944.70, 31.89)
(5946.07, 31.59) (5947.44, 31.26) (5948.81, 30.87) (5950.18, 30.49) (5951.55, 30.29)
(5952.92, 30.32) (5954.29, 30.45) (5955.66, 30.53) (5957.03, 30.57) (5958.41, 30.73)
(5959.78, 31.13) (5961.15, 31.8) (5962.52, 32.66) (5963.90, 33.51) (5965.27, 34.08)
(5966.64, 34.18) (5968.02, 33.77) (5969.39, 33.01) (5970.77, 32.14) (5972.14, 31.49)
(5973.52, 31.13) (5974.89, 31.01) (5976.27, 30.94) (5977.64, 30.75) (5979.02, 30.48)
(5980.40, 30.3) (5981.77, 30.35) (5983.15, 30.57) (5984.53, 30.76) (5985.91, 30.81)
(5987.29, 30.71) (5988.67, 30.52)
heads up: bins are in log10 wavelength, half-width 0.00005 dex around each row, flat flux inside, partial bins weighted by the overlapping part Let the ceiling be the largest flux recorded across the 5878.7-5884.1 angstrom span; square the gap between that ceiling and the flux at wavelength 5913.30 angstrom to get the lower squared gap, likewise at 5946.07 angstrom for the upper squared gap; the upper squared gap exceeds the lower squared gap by 0.4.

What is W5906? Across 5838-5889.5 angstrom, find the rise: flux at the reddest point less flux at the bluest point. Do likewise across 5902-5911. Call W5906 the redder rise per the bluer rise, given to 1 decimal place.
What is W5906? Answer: -0.3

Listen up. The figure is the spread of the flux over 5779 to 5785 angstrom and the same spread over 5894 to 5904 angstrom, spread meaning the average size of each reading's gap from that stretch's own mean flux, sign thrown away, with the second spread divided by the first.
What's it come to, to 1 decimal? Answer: 3.4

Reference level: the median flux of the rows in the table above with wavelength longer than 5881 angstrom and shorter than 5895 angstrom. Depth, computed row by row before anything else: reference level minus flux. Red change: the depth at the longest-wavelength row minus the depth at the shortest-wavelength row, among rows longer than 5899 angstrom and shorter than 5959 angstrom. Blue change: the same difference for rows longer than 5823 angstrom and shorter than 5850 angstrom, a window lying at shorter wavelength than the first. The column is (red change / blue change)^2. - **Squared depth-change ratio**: 3.1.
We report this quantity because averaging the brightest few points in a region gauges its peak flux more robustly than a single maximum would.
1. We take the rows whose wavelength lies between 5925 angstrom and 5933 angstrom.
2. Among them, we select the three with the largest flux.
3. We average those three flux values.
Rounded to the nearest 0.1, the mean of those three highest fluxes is 32.3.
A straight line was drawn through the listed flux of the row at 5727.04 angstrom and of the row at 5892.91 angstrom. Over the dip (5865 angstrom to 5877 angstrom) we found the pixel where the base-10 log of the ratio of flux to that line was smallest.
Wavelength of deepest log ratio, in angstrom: 5867.19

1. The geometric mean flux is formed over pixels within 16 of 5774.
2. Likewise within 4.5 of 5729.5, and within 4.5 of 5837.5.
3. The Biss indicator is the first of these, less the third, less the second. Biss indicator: -35.6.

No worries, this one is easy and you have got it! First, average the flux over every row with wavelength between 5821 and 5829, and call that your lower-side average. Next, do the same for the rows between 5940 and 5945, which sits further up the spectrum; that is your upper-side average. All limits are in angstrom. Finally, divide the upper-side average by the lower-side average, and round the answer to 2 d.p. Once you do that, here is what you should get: 1.04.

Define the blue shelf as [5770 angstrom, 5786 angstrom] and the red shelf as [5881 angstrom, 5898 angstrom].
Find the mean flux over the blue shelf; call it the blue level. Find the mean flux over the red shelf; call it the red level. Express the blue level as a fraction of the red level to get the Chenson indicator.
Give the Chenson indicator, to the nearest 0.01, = 1.07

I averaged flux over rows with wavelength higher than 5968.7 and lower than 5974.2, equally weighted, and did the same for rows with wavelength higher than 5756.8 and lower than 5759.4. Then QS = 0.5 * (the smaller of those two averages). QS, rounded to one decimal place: 16.0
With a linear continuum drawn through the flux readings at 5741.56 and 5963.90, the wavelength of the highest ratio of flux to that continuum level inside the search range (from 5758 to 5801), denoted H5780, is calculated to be 5760.10 angstrom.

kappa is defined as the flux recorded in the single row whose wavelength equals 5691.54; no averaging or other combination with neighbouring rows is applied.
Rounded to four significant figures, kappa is 29.34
